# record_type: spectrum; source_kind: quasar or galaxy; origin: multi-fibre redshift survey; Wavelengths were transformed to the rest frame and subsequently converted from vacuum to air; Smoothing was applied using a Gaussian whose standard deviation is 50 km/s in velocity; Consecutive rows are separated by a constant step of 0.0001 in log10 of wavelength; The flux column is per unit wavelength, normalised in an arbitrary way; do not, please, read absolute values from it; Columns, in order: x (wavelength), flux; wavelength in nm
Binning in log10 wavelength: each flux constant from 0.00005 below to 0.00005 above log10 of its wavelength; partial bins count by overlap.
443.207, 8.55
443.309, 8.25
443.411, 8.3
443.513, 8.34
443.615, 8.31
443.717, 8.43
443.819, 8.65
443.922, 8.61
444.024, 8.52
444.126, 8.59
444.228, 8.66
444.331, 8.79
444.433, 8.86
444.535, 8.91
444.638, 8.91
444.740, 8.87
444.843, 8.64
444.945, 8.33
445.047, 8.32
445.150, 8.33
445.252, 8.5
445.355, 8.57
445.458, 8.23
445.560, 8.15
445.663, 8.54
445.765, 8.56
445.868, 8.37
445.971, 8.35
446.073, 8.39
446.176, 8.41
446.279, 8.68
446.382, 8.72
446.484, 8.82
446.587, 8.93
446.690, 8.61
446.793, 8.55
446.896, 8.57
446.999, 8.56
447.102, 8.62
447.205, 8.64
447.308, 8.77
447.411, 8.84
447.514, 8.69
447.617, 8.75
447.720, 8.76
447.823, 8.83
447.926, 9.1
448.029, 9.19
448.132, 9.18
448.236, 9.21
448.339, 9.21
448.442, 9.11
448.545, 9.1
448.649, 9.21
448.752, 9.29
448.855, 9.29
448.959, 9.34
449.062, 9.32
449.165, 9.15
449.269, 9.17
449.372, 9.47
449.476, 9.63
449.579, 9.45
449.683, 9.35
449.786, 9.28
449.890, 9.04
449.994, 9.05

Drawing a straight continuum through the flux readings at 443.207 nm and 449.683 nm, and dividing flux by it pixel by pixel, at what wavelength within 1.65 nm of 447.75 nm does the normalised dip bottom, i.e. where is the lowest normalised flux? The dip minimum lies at 446.176 nm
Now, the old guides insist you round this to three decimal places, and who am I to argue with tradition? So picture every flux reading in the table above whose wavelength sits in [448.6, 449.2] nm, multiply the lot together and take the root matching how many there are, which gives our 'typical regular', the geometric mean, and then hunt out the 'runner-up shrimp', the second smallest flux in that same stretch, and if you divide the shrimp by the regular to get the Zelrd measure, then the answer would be 0.994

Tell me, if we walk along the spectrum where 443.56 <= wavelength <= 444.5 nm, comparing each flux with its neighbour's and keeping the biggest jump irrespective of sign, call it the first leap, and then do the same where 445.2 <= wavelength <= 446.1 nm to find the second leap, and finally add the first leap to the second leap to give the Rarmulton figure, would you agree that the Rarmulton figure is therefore 0.61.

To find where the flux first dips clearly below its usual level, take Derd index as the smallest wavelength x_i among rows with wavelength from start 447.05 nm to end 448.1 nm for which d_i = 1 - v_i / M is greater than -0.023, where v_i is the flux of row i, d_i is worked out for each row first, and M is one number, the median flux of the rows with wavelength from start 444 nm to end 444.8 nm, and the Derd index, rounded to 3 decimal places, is 447.102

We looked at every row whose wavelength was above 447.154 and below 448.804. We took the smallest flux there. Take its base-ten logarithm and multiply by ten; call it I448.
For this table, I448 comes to 9.37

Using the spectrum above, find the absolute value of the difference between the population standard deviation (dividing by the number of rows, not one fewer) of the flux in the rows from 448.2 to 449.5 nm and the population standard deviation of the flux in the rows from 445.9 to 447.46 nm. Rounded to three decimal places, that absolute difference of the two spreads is 0.020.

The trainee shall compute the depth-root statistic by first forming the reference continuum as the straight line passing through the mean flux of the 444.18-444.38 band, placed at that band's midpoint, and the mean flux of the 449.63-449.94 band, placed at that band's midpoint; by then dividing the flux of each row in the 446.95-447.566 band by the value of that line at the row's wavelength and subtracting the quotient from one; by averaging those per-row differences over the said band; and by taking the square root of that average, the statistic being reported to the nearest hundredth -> 0.18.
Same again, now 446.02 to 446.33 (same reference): 0.21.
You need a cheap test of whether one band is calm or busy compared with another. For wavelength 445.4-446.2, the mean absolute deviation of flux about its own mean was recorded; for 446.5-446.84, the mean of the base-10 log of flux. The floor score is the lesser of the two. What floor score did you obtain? 0.100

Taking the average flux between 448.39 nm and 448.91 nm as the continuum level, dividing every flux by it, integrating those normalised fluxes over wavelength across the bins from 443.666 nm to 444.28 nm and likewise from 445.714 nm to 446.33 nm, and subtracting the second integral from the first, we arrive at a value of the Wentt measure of 0.01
